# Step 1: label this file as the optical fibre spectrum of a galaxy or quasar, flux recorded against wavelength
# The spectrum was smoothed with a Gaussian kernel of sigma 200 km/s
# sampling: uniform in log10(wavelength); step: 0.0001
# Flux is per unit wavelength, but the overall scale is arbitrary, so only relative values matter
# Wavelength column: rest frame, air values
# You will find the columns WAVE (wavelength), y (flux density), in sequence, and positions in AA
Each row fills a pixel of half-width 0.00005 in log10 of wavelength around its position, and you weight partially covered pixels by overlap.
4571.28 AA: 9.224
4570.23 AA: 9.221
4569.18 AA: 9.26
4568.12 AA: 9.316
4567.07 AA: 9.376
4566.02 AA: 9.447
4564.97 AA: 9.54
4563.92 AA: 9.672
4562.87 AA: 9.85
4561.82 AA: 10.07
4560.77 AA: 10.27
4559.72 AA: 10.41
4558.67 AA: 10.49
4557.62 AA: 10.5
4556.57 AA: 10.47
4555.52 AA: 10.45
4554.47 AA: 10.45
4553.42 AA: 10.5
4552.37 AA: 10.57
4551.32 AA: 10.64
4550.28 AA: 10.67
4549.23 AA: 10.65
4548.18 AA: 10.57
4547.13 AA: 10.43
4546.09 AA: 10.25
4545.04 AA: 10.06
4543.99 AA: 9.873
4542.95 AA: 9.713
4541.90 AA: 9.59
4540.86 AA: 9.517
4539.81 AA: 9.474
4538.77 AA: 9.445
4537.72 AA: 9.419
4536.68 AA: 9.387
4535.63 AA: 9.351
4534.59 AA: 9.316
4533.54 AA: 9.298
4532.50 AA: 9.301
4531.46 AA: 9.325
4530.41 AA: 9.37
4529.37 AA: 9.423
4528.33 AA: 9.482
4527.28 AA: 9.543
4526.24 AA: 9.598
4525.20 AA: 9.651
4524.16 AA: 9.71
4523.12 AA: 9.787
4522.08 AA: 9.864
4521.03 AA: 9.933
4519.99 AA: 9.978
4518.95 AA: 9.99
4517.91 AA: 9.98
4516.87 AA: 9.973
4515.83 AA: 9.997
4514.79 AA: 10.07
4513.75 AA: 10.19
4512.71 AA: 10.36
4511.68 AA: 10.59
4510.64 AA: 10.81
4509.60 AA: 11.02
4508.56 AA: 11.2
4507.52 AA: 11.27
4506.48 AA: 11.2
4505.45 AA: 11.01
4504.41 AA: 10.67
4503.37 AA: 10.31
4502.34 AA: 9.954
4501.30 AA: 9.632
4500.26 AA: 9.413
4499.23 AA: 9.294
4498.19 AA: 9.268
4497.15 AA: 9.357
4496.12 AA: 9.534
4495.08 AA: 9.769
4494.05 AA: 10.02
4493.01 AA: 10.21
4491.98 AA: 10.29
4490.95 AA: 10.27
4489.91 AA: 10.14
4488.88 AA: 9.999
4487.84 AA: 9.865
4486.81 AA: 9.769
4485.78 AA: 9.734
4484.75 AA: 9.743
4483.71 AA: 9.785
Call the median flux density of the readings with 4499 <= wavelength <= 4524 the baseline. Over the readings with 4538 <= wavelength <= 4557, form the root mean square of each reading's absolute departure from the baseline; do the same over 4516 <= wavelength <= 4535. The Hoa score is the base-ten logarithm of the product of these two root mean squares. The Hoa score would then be -0.66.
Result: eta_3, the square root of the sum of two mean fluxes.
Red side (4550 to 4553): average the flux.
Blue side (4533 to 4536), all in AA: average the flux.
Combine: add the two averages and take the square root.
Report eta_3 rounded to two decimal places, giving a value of 4.47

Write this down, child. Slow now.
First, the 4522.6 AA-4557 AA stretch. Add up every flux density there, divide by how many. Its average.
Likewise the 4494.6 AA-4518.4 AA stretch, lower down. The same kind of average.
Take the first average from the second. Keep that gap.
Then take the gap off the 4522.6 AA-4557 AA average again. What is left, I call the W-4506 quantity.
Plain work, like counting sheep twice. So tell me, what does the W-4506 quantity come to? 9.5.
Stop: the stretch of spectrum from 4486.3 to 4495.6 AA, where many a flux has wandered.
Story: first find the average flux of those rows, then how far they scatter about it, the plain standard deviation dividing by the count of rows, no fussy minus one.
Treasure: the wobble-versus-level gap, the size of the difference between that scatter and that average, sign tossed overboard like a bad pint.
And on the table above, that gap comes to 9.8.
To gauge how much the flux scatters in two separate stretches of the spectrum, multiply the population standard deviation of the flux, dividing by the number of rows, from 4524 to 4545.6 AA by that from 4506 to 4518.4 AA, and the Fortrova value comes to 0.10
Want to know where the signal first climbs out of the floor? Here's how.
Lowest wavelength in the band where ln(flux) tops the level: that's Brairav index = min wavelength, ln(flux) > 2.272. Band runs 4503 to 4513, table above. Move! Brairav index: 4503.37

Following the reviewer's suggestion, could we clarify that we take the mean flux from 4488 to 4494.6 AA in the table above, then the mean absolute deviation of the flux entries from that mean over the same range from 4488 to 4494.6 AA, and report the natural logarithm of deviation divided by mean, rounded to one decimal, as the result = -4.6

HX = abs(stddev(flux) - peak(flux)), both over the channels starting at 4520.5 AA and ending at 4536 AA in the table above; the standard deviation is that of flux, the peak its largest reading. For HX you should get 9.7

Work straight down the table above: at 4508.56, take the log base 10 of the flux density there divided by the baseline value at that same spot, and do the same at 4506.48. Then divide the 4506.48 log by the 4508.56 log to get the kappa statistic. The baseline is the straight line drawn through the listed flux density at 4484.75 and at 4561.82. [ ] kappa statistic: 1.0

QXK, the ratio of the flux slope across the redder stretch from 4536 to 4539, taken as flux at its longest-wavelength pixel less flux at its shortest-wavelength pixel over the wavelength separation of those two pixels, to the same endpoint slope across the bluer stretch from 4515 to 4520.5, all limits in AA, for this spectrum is -6.1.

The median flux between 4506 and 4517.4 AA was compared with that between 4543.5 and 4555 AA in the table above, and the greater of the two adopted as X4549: 10.6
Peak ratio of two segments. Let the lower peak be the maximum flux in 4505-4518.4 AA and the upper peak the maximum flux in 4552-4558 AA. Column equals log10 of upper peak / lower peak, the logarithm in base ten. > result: -0.028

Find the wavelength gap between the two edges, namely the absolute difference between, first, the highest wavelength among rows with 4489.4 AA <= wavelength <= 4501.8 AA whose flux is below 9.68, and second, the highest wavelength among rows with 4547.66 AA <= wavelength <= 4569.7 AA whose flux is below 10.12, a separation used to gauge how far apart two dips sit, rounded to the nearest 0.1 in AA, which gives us 67.9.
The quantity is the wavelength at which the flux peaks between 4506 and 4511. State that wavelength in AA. 4507.52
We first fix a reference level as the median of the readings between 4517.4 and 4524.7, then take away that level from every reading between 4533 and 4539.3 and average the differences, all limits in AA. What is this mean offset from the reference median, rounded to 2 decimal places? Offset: -0.56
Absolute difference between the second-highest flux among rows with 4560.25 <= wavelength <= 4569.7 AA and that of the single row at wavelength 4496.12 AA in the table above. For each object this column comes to 0.54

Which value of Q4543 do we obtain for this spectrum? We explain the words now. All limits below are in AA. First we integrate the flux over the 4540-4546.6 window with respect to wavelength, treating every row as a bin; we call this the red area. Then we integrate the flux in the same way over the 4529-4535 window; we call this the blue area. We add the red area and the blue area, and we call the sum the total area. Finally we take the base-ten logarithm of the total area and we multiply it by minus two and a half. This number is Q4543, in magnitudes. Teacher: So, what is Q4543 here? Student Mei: -5.20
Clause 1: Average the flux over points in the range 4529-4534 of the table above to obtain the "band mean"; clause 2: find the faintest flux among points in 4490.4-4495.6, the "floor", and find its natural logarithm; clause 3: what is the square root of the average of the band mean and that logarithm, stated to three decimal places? 2.411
